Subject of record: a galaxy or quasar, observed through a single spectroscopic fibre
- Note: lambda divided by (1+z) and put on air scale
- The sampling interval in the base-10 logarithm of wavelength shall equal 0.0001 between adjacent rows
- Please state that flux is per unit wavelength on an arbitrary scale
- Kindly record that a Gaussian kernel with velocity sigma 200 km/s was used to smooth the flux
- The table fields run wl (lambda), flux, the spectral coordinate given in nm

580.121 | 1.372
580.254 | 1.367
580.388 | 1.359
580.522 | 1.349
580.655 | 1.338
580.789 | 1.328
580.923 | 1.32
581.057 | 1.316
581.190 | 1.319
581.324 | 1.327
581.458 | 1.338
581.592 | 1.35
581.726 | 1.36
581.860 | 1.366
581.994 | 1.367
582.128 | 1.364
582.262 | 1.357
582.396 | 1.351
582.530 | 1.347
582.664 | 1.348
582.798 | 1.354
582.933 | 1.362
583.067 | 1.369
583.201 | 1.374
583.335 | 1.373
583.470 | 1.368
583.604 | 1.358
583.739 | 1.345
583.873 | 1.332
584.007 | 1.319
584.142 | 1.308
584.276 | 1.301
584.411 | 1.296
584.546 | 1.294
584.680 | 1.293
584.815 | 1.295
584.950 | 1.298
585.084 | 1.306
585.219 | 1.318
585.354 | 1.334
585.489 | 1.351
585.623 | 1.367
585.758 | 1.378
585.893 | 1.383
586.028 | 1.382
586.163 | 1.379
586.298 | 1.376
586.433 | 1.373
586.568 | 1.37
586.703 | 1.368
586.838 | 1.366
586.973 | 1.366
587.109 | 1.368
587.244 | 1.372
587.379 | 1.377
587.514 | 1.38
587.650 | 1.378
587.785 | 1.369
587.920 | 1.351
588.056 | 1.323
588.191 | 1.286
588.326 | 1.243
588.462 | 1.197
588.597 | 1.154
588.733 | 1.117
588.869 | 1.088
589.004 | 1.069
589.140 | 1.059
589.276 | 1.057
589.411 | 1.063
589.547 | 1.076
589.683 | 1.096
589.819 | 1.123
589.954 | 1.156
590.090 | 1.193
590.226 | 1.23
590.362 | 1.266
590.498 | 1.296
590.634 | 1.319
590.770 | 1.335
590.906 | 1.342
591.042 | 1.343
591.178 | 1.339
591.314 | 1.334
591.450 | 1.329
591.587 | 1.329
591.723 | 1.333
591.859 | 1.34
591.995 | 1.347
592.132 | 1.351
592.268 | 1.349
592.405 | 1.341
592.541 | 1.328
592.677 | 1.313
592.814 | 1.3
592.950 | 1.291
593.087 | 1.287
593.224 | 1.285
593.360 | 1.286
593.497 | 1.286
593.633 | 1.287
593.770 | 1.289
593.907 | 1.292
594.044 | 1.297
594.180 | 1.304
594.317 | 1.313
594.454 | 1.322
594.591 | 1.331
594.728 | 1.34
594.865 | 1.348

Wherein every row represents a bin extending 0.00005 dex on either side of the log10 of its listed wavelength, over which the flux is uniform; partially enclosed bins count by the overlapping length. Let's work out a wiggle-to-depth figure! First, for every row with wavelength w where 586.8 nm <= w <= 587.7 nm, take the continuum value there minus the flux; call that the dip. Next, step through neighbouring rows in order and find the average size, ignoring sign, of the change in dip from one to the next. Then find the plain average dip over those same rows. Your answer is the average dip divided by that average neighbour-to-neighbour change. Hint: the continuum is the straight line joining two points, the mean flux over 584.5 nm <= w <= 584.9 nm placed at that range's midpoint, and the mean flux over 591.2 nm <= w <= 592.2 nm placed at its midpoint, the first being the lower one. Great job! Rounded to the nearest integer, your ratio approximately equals -26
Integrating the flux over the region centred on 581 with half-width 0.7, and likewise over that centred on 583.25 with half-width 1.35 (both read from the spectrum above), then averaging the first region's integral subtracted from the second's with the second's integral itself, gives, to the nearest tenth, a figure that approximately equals 2.7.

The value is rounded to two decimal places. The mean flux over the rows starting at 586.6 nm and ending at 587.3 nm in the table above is 1.37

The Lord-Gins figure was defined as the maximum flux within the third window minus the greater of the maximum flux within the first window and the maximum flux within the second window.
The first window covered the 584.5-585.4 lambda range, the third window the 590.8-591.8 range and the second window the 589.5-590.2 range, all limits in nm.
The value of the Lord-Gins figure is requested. 0.009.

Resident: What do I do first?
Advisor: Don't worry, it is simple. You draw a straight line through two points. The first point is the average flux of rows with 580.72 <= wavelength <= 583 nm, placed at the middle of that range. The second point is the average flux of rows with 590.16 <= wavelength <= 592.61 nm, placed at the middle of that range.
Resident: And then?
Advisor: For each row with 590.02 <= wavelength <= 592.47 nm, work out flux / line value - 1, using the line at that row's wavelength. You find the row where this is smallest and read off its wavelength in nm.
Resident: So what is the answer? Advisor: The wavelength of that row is 590.090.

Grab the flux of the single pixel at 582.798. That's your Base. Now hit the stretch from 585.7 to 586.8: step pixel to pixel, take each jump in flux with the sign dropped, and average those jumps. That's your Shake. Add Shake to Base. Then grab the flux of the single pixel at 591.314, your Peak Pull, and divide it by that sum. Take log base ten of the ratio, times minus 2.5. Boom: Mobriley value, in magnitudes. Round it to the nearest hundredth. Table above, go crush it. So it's 0.02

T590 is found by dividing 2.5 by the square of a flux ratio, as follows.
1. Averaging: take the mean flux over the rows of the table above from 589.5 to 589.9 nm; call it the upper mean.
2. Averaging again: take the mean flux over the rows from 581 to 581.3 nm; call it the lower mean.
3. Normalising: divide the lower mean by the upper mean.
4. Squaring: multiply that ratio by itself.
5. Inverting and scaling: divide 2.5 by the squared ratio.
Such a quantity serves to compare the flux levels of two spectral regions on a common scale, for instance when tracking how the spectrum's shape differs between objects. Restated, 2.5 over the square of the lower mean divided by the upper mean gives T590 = 1.74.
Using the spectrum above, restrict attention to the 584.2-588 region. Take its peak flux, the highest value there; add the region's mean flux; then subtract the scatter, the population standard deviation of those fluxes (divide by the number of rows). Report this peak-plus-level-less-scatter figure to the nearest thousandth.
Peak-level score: 2.699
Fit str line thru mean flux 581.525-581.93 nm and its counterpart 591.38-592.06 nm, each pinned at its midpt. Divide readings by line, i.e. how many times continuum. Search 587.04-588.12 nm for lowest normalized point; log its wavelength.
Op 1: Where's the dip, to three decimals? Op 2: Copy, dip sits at 588.056 nm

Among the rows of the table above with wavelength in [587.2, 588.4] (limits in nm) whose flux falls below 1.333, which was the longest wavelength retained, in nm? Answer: 588.326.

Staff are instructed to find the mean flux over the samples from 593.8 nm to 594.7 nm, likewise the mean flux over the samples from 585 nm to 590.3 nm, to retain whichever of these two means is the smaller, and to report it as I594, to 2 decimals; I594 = 1.27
